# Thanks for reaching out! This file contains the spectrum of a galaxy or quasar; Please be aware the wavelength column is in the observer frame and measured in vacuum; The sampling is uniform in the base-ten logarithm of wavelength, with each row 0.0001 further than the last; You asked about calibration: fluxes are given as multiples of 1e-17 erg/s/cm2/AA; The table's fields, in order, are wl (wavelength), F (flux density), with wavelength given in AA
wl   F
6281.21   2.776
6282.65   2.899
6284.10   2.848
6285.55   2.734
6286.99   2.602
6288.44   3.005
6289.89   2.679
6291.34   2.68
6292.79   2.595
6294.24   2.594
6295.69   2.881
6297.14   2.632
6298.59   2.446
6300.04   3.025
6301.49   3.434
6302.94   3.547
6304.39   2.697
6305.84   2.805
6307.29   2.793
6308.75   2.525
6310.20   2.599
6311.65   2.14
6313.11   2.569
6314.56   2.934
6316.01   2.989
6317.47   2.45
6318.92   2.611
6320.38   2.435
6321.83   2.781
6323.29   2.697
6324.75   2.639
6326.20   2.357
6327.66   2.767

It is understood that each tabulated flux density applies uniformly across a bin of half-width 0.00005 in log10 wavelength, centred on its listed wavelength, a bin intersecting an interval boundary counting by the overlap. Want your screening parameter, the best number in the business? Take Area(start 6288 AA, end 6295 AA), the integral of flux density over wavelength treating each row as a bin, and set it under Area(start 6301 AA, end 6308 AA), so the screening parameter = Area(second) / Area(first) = 1.13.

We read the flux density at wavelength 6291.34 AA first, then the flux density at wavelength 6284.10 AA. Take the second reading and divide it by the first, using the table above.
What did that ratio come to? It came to 1.06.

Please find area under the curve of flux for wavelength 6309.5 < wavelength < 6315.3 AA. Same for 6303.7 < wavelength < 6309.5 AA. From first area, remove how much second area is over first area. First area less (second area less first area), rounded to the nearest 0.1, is 14.1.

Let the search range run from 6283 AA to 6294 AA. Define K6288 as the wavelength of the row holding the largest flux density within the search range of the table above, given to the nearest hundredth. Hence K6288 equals 6288.44 AA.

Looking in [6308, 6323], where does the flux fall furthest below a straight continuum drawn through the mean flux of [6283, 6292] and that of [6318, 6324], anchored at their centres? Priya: 6311.65 AA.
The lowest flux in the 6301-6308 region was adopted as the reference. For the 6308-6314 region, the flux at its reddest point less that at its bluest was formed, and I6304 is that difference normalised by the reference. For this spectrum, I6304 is 0.02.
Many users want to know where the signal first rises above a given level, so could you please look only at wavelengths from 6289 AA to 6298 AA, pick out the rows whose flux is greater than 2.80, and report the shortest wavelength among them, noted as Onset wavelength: 6295.69 AA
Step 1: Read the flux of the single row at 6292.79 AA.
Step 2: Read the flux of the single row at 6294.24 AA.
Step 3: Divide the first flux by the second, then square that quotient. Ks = 1.00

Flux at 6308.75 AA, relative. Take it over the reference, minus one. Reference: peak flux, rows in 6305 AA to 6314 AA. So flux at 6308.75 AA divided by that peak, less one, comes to -0.10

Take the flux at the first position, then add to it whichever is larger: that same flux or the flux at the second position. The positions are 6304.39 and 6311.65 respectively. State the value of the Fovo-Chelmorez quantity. 5.39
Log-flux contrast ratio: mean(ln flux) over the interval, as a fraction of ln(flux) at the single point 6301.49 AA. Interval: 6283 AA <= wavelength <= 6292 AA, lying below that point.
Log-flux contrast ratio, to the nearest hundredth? 0.82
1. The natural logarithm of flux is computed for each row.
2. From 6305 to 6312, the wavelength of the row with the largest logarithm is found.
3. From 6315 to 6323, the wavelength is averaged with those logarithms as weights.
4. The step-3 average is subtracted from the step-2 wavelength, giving -13.0 AA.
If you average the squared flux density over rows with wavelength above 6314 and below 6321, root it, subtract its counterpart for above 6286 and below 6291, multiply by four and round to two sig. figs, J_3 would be -0.29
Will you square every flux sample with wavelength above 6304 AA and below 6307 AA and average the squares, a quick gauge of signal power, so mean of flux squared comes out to 7.6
